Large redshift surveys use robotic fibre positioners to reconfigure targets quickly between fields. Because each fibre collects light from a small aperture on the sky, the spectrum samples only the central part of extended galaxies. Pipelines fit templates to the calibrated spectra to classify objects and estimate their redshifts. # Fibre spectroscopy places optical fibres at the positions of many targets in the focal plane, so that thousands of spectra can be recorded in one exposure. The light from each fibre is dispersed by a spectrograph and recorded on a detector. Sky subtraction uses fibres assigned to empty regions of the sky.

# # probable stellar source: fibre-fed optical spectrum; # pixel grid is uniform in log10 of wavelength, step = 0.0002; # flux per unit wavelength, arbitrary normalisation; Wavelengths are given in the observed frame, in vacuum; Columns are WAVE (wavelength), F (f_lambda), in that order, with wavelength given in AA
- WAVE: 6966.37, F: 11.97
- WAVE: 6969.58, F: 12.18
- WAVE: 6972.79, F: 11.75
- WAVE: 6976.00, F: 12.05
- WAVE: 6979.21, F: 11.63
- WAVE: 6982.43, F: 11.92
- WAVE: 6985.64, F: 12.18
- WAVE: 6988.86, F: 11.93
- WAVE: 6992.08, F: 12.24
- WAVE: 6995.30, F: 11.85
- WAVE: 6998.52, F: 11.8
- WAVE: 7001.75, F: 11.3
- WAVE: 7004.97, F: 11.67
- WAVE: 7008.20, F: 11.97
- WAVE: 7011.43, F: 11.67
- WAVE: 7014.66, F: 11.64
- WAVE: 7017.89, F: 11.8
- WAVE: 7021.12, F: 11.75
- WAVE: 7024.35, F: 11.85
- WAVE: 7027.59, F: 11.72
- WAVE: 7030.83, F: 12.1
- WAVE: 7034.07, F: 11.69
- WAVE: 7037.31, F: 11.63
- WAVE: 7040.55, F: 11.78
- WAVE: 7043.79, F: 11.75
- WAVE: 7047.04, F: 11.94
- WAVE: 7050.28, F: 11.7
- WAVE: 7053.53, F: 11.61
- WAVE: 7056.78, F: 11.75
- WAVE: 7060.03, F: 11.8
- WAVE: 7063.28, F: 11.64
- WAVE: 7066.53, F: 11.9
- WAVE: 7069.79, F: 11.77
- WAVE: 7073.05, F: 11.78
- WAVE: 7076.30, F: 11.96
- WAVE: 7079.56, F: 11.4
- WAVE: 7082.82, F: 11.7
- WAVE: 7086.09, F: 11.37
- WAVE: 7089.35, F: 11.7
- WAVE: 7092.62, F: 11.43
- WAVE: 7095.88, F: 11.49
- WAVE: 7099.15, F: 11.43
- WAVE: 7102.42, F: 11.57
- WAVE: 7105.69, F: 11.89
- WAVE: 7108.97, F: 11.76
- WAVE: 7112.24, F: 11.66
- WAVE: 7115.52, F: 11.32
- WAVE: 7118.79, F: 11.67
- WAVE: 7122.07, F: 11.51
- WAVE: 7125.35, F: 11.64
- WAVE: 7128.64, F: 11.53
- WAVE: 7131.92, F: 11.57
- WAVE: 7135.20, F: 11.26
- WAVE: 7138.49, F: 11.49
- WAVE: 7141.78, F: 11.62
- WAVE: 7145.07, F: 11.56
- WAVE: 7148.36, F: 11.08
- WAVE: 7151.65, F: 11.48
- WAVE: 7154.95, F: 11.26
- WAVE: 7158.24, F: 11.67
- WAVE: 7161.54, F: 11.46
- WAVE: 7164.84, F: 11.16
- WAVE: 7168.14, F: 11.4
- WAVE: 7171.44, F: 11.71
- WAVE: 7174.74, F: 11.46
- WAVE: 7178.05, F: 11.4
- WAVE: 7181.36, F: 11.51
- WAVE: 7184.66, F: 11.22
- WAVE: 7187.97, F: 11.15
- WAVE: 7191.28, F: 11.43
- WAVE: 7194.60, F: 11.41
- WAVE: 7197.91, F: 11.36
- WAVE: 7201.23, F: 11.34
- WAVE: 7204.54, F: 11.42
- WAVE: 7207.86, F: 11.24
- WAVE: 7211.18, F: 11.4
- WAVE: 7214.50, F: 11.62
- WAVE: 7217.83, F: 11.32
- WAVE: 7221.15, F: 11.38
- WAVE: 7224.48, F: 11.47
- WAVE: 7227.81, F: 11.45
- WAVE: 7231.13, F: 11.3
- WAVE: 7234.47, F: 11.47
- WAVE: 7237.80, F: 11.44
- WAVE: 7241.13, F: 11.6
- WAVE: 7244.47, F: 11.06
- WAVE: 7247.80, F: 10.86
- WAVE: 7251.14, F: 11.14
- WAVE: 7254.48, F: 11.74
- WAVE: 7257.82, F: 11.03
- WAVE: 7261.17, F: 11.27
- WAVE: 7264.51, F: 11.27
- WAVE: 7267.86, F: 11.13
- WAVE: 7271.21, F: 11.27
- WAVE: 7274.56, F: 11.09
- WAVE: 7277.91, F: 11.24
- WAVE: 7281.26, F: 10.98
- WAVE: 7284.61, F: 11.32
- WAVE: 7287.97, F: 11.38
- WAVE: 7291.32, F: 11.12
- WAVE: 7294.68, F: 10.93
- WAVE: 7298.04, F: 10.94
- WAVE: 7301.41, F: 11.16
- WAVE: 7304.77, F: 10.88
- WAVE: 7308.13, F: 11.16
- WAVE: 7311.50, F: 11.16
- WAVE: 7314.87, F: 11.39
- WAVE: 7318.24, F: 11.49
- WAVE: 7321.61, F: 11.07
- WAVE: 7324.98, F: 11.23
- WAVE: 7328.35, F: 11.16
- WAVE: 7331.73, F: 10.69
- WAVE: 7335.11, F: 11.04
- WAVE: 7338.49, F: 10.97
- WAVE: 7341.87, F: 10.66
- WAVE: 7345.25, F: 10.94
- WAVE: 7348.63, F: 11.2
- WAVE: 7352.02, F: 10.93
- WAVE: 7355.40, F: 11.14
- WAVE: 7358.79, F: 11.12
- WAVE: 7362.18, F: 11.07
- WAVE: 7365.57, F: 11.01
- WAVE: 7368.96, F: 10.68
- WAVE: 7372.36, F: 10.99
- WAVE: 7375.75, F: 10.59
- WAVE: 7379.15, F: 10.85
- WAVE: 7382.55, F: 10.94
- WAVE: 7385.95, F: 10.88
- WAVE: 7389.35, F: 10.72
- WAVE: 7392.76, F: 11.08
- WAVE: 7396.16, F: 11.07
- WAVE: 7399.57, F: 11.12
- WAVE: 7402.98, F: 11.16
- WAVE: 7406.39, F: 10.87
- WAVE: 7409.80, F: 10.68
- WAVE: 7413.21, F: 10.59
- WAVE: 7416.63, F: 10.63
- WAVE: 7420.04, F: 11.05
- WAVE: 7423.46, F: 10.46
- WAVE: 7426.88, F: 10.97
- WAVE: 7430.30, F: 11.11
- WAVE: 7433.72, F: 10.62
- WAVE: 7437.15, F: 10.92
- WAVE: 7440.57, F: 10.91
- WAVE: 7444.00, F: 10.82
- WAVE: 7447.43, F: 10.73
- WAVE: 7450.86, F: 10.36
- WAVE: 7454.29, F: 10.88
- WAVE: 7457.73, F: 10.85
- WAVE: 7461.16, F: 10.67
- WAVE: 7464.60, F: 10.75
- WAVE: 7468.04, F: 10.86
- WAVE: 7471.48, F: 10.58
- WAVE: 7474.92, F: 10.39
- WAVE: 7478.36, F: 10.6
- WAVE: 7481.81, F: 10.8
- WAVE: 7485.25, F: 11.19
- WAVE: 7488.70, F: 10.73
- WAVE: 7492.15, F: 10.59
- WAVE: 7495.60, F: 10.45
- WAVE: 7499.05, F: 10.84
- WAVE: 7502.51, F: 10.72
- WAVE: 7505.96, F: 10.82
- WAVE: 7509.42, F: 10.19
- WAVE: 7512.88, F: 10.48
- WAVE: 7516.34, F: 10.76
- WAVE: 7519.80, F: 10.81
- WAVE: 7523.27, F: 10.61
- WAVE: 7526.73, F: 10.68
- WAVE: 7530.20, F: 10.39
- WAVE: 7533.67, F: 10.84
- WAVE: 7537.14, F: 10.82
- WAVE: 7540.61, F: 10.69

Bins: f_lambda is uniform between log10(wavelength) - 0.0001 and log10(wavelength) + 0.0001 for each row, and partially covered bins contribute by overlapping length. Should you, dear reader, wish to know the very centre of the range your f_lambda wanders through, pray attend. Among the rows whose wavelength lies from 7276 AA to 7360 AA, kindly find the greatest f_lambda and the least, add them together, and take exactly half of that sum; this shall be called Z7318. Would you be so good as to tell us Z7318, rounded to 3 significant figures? 11.1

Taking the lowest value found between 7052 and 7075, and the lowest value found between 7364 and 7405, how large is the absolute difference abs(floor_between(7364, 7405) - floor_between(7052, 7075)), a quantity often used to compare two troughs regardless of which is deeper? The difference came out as 1.0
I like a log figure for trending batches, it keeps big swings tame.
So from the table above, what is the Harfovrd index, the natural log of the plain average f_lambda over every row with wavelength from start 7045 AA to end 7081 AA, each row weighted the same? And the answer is 2.46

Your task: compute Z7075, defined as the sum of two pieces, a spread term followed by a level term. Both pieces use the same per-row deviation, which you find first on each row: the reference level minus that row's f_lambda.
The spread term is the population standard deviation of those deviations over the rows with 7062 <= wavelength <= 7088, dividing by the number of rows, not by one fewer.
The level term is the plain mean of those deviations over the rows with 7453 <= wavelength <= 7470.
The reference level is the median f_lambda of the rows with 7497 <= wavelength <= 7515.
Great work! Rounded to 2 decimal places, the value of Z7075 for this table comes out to 0.12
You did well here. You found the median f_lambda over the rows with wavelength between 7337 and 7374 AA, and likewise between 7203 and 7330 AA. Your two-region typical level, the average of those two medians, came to 11.1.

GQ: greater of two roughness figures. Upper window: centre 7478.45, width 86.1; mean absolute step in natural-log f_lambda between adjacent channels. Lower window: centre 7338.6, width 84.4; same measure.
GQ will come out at 0.0209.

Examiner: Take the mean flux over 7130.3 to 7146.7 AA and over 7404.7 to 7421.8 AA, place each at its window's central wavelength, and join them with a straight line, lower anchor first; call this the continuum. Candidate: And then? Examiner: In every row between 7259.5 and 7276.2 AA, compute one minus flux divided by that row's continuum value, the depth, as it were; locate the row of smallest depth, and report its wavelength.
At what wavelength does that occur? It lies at 7271.21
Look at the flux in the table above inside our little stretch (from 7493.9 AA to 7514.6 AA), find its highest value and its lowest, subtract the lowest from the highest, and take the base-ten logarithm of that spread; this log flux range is -0.19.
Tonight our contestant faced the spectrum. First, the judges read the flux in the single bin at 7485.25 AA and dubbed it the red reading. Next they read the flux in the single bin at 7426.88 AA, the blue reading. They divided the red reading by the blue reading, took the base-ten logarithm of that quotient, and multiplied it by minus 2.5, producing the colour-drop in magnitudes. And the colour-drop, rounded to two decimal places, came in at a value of -0.02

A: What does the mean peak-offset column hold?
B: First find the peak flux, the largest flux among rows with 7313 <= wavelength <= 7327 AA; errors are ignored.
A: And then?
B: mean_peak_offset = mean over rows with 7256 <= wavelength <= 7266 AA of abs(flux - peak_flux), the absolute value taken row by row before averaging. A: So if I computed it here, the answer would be 0.30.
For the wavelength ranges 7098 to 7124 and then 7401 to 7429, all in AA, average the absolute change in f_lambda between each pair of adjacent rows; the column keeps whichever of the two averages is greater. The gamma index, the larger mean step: 0.30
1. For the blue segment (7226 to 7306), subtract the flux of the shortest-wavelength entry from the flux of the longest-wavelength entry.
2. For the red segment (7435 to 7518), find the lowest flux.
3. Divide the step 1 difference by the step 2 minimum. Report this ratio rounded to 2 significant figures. -0.056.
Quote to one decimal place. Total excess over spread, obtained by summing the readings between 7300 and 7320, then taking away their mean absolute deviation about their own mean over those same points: 67.1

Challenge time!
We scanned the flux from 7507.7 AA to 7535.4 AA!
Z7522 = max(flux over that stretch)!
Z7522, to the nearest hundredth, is 10.84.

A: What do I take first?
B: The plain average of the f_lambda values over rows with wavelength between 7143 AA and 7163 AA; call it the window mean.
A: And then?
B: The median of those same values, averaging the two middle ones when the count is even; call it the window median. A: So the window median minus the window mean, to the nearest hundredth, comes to 0.05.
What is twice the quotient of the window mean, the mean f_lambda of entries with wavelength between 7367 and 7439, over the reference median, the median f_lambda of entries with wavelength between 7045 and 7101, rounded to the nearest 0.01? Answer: 1.86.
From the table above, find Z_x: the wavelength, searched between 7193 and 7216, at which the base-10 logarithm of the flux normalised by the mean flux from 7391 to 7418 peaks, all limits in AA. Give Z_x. 7214.50 AA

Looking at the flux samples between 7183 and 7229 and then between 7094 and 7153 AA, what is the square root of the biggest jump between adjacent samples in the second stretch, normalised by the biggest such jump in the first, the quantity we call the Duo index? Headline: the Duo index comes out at 1.26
